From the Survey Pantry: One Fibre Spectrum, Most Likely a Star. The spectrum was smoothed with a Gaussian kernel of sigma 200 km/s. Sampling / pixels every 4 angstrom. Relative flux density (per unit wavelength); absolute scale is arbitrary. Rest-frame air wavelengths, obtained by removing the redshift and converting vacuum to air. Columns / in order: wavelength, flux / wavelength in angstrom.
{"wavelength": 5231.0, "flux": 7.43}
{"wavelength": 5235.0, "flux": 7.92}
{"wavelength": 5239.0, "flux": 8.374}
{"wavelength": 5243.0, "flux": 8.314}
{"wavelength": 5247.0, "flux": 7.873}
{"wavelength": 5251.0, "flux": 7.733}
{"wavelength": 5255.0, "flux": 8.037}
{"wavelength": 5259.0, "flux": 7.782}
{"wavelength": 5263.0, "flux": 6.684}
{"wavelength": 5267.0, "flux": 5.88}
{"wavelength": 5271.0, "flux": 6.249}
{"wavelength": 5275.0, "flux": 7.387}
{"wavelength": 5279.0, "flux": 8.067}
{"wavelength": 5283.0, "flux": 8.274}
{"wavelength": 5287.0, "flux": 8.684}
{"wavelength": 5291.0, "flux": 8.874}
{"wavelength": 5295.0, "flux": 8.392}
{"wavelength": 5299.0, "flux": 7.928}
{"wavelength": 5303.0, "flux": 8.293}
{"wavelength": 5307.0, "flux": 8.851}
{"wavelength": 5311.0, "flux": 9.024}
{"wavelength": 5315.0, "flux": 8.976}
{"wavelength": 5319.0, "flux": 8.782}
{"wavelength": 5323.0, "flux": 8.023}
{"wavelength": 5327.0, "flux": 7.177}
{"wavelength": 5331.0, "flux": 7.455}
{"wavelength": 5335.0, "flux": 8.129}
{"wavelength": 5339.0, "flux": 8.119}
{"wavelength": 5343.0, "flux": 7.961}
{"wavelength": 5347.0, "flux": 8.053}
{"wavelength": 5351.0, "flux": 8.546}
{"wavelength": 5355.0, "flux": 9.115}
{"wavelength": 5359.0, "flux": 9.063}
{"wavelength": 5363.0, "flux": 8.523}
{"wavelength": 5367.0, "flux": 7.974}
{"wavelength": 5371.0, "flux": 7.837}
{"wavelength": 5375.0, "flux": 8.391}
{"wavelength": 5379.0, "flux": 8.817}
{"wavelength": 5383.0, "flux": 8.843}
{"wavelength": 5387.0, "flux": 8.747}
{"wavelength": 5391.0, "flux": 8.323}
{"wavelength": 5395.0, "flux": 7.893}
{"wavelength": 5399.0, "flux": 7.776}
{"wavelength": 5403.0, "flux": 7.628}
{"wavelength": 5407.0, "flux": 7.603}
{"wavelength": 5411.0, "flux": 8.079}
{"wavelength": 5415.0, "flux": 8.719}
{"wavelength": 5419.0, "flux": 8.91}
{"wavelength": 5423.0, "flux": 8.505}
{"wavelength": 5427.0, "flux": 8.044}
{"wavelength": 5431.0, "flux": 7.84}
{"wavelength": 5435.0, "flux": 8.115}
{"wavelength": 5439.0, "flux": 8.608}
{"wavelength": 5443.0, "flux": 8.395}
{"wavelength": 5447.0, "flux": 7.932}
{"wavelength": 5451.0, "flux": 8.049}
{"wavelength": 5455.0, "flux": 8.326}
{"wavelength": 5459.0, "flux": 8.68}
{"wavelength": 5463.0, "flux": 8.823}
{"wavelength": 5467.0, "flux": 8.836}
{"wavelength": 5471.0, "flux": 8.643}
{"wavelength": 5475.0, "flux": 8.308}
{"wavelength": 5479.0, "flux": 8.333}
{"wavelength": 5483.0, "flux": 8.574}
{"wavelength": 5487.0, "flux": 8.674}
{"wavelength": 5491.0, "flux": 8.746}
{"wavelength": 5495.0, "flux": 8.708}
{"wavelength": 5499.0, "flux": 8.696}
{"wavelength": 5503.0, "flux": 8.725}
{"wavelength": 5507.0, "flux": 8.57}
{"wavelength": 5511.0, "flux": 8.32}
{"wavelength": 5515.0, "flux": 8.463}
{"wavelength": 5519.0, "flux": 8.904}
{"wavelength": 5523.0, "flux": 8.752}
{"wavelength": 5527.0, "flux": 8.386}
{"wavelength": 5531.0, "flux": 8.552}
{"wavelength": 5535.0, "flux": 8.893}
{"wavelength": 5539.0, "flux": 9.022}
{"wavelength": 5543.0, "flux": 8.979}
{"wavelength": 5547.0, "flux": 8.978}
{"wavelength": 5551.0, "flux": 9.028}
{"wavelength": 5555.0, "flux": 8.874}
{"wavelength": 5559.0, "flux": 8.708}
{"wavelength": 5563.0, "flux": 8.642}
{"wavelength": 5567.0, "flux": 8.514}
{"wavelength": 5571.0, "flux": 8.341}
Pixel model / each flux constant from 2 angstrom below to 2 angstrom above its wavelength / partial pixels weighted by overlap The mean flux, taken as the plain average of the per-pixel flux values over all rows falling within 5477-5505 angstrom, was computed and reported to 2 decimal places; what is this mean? 8.64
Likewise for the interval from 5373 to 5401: 8.40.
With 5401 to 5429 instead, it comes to 8.21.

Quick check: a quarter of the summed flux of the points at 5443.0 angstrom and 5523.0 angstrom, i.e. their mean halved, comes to 4.29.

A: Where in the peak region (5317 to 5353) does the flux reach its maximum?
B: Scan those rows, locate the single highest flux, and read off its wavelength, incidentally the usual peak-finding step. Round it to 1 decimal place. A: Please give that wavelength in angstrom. 5319.0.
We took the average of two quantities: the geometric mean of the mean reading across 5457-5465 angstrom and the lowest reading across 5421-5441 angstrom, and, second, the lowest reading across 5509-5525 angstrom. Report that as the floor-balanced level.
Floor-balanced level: 8.30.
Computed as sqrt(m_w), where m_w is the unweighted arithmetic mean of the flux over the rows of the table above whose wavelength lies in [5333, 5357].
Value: 2.88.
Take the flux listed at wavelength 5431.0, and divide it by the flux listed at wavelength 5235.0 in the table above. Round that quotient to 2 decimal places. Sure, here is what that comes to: 0.99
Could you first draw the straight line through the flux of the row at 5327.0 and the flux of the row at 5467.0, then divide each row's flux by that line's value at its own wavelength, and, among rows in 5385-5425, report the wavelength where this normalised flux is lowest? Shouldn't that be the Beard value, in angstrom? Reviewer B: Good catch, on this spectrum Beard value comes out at 5407.0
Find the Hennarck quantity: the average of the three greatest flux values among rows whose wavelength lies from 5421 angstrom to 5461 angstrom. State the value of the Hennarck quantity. 8.60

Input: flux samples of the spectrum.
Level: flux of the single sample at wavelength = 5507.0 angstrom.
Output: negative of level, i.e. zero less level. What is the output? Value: -8.6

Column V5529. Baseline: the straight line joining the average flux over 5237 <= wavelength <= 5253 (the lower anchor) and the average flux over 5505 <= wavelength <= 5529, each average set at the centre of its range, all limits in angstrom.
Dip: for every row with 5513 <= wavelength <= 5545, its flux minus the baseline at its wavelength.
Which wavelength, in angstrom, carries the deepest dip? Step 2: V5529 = 5527.0 angstrom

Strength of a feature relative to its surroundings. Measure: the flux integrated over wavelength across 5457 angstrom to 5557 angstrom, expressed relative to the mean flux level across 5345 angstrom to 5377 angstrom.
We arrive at 103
